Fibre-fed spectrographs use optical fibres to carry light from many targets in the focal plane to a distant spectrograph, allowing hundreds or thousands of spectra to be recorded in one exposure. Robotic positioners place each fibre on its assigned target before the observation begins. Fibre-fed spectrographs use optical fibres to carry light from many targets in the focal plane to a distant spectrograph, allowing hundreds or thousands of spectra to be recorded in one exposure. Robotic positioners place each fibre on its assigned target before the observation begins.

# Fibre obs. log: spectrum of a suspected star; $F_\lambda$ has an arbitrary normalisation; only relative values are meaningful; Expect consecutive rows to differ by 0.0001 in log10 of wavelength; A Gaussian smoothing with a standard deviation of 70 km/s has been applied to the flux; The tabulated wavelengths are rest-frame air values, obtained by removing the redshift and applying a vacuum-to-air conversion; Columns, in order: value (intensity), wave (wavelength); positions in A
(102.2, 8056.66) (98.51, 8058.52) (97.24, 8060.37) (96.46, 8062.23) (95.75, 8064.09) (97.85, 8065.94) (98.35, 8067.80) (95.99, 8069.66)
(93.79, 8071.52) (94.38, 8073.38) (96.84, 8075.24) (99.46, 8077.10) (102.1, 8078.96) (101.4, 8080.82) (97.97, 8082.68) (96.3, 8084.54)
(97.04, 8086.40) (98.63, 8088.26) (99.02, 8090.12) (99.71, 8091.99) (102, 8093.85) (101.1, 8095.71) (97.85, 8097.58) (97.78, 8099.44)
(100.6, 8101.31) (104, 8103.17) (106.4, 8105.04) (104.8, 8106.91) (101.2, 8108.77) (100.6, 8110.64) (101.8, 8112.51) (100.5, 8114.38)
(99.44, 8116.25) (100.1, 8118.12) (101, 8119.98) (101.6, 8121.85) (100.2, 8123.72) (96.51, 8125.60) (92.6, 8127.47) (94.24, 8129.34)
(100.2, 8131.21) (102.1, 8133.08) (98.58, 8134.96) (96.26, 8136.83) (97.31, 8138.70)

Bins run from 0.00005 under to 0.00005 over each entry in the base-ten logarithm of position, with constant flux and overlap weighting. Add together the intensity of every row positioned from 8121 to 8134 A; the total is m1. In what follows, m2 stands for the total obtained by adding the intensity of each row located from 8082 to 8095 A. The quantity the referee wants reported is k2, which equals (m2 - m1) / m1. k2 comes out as 0.005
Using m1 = 687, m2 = 691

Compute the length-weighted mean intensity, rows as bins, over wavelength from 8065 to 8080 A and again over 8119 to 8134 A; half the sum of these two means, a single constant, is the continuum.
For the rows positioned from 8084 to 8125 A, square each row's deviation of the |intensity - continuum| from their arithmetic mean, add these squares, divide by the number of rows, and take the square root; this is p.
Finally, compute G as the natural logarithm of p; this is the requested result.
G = 0.71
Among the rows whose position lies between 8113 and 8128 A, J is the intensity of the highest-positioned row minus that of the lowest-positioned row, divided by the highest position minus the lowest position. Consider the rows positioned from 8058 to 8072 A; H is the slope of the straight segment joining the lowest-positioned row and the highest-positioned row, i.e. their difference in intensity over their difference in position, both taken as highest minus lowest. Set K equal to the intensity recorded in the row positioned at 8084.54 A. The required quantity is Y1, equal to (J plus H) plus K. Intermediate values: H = -0.36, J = -0.6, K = 96.3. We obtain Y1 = 95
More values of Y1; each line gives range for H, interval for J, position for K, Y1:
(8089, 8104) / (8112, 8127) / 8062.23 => 96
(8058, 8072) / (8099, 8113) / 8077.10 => 99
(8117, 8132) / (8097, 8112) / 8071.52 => 94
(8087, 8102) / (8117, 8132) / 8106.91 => 105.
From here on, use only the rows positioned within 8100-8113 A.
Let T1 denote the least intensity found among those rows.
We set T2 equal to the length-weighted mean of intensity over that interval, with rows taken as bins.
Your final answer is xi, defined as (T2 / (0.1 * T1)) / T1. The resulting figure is 0.101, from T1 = 100.6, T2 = 103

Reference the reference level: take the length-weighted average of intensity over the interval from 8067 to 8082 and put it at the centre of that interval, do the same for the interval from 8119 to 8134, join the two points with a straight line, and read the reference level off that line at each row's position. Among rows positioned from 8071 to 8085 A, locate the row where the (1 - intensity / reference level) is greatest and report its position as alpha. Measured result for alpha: 8071.52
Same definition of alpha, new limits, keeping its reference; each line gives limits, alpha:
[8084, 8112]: 8084.54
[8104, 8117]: 8116.25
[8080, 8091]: 8084.54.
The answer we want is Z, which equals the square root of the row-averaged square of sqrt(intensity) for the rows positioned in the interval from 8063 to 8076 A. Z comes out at 9.80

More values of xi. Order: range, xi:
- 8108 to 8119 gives 0.102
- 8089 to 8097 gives 0.102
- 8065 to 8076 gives 0.109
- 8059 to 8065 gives 0.105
